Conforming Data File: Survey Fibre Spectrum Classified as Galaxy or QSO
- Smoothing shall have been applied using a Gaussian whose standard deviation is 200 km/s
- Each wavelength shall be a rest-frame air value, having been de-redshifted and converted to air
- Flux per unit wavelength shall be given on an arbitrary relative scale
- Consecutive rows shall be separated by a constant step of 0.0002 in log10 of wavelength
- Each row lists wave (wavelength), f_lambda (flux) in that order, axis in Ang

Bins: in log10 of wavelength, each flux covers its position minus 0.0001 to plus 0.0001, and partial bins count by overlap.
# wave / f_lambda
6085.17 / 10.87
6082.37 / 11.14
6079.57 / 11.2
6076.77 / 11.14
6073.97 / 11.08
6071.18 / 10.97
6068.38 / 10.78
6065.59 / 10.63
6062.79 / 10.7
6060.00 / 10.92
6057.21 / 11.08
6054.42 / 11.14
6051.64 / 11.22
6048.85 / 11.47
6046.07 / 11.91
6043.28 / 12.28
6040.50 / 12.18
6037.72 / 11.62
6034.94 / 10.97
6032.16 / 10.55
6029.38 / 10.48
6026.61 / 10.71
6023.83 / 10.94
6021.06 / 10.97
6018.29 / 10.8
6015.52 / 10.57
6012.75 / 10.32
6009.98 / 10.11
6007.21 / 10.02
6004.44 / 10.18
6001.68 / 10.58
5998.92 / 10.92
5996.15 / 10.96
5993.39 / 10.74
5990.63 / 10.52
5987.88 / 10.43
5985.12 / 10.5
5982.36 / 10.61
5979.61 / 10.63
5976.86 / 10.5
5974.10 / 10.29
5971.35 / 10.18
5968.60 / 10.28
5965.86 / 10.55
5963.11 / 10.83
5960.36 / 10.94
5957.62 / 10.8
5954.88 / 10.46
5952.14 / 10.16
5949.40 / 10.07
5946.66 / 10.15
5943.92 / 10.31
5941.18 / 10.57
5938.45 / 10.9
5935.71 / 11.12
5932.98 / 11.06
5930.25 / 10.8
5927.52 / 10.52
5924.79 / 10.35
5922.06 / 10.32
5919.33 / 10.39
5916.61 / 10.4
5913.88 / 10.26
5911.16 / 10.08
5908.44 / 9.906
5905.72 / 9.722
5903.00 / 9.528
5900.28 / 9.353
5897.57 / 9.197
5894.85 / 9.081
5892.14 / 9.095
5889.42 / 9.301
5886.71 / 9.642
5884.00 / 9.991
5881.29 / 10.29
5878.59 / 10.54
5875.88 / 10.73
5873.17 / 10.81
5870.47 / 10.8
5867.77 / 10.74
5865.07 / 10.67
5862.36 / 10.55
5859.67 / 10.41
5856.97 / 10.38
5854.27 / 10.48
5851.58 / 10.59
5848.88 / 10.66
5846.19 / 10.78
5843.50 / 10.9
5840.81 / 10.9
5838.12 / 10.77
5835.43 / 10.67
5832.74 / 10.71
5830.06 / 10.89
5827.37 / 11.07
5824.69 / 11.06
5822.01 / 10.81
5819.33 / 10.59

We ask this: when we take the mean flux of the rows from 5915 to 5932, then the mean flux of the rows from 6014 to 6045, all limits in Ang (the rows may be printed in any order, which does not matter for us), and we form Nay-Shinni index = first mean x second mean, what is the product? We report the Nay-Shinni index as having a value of 116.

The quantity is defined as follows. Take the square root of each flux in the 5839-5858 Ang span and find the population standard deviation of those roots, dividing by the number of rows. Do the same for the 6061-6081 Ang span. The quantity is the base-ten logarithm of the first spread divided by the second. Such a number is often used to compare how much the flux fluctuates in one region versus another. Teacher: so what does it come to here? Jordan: 0.0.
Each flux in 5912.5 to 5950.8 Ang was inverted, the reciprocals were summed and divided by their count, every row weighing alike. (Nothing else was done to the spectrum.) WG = 0.0952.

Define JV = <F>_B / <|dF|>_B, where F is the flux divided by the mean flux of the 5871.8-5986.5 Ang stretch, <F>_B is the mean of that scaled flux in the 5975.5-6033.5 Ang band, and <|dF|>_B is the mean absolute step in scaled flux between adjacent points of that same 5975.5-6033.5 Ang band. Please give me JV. 64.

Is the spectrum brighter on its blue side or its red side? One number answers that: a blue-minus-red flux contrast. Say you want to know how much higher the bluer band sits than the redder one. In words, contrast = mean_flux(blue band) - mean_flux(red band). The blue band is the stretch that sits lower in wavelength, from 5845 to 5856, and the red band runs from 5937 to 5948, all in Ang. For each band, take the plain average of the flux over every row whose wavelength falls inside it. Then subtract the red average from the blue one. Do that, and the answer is 0.1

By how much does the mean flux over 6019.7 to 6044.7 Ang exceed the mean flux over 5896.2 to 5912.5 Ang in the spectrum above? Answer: 1.6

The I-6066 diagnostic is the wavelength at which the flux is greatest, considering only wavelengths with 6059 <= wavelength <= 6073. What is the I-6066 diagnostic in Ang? 6071.18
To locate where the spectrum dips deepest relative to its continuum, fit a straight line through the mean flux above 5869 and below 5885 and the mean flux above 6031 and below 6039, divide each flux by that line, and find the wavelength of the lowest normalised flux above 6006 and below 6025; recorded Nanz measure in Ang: 6007.21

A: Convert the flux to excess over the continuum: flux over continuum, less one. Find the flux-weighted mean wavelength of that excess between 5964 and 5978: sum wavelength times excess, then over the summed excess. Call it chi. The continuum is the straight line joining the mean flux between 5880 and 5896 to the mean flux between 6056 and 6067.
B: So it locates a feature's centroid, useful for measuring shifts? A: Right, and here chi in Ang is 5970.5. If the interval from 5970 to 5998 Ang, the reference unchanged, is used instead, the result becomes 5986.9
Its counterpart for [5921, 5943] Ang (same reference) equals 5932.6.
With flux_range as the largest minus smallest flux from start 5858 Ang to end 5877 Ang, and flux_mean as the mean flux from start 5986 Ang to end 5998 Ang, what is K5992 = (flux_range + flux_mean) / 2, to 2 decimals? 5.53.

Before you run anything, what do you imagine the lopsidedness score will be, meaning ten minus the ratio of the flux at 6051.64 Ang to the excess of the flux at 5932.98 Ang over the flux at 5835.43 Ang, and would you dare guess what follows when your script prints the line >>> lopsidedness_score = -19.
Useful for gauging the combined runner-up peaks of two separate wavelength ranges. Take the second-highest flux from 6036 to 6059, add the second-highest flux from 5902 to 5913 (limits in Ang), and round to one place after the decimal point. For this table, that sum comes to 22.1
